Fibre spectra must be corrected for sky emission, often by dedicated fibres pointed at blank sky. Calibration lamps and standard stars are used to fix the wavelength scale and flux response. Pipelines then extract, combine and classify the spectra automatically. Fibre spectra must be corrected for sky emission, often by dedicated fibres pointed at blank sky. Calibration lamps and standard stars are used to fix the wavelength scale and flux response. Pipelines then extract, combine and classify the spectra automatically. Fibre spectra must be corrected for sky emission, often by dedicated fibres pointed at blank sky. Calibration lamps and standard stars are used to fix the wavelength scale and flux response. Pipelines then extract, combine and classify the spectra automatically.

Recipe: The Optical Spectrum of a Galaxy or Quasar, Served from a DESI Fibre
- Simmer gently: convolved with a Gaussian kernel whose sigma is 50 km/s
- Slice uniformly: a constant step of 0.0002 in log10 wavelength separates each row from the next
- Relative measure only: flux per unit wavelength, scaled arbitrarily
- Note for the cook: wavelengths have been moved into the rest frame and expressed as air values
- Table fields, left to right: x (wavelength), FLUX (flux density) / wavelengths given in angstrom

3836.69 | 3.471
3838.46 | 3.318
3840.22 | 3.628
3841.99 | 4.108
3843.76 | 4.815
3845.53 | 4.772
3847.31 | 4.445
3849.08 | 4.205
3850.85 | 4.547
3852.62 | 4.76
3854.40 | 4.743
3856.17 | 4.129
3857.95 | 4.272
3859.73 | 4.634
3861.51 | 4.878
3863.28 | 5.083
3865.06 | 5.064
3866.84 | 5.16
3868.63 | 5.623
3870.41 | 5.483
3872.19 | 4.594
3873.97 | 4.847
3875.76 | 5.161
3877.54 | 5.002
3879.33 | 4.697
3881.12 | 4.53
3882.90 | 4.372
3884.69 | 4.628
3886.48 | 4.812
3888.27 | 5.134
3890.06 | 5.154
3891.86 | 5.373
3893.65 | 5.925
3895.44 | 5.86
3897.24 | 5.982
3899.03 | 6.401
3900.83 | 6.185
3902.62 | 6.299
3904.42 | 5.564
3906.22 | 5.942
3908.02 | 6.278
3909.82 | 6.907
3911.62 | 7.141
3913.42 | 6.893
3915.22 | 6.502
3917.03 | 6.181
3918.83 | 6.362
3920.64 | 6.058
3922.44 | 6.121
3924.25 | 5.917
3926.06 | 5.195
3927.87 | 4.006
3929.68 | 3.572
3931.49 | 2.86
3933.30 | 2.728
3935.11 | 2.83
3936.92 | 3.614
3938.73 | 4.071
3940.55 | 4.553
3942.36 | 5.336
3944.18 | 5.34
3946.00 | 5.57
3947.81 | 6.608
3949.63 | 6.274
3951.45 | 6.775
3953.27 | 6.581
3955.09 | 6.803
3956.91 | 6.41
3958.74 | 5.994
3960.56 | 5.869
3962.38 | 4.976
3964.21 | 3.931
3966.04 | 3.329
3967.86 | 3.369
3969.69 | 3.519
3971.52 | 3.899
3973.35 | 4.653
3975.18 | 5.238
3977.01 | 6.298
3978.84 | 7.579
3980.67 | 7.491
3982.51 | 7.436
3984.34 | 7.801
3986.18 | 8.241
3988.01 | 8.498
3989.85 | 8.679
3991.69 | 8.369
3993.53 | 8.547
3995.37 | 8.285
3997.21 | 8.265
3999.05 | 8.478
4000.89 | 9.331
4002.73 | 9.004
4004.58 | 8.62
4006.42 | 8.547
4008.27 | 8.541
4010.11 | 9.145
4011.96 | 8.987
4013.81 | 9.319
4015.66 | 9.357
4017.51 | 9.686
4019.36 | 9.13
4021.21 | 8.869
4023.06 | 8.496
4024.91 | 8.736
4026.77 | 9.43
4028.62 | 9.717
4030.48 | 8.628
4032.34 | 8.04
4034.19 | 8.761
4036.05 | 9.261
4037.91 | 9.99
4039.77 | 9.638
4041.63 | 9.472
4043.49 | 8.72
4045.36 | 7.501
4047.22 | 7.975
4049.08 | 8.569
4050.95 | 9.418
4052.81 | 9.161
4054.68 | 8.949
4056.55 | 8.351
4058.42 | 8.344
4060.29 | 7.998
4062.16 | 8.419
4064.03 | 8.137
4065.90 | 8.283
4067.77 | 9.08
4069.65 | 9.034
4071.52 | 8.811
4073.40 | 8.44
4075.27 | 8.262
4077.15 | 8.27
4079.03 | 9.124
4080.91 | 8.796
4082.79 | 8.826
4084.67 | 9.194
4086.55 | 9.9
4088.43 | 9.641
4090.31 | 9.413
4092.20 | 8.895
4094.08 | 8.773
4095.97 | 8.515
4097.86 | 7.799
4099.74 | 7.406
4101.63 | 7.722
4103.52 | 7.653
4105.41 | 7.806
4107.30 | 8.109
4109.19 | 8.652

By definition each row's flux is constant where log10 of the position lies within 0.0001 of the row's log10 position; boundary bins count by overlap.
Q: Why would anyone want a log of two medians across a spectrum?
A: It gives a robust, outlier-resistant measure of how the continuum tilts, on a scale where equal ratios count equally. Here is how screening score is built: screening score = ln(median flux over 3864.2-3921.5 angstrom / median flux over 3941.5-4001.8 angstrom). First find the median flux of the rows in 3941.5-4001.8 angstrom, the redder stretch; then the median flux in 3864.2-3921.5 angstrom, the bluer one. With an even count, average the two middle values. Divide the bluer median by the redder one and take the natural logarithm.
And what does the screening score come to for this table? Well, -0.16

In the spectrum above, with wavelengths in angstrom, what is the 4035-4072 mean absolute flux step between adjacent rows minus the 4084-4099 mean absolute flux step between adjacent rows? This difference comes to 0.04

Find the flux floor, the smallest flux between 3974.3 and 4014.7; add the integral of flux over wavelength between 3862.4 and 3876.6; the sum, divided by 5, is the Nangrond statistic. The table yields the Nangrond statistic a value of 16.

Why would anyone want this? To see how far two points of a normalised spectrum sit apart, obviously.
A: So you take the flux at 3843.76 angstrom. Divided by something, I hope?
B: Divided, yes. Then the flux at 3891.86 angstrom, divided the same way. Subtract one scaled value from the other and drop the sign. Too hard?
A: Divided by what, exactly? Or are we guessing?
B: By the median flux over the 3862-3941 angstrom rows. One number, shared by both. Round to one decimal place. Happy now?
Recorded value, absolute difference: 0.1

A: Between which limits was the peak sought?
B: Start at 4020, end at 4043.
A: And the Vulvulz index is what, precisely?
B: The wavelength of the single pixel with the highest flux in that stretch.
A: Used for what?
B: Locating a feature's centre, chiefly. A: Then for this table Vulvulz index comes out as 4037.91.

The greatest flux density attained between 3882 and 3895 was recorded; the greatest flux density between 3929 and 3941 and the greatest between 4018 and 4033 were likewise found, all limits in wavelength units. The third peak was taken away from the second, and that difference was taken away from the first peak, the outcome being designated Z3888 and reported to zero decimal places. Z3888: 11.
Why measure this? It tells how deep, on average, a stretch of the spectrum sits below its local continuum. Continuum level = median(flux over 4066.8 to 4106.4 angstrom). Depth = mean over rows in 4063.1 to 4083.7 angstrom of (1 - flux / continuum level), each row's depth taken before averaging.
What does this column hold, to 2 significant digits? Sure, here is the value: 0.017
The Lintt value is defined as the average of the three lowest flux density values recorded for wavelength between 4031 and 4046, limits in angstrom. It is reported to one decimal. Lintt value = 8.1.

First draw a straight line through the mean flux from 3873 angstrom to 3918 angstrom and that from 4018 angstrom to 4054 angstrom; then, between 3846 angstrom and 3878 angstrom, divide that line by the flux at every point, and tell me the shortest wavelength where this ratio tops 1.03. 3849.08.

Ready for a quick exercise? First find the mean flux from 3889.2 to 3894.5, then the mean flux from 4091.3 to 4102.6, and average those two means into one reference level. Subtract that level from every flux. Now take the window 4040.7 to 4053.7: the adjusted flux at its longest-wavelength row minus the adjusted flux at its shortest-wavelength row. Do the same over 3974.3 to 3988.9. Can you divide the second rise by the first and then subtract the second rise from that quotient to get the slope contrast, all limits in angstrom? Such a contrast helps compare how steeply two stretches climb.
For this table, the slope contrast -14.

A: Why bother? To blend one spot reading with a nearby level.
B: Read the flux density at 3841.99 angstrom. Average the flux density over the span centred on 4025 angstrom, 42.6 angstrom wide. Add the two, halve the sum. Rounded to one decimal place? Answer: 6.5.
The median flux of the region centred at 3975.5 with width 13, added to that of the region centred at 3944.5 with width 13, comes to 11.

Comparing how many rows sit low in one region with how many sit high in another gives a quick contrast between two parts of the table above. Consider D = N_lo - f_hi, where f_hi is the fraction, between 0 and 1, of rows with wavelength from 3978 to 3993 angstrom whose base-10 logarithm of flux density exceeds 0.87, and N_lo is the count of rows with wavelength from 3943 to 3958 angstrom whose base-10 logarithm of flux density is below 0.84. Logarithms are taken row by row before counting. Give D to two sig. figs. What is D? 7.0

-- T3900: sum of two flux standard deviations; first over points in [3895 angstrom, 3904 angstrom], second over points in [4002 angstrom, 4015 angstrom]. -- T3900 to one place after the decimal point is 0.5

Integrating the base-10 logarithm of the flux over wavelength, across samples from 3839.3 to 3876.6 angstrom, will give 25.0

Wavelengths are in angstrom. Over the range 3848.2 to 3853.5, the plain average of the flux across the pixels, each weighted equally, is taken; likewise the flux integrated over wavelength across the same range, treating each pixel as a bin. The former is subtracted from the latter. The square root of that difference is 4.4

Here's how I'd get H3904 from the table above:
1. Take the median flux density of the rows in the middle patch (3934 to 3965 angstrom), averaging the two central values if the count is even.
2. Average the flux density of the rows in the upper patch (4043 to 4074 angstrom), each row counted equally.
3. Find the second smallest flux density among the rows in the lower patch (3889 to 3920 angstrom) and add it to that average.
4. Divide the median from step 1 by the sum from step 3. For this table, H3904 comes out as 0.40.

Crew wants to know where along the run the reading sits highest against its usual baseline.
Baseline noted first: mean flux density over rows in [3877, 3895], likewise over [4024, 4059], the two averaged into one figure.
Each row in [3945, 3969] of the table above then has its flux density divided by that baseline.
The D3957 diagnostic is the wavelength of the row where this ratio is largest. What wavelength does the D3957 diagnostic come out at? 3955.09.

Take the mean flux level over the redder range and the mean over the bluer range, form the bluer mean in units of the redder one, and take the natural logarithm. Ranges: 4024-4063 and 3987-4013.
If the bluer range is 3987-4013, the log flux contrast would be 0.0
